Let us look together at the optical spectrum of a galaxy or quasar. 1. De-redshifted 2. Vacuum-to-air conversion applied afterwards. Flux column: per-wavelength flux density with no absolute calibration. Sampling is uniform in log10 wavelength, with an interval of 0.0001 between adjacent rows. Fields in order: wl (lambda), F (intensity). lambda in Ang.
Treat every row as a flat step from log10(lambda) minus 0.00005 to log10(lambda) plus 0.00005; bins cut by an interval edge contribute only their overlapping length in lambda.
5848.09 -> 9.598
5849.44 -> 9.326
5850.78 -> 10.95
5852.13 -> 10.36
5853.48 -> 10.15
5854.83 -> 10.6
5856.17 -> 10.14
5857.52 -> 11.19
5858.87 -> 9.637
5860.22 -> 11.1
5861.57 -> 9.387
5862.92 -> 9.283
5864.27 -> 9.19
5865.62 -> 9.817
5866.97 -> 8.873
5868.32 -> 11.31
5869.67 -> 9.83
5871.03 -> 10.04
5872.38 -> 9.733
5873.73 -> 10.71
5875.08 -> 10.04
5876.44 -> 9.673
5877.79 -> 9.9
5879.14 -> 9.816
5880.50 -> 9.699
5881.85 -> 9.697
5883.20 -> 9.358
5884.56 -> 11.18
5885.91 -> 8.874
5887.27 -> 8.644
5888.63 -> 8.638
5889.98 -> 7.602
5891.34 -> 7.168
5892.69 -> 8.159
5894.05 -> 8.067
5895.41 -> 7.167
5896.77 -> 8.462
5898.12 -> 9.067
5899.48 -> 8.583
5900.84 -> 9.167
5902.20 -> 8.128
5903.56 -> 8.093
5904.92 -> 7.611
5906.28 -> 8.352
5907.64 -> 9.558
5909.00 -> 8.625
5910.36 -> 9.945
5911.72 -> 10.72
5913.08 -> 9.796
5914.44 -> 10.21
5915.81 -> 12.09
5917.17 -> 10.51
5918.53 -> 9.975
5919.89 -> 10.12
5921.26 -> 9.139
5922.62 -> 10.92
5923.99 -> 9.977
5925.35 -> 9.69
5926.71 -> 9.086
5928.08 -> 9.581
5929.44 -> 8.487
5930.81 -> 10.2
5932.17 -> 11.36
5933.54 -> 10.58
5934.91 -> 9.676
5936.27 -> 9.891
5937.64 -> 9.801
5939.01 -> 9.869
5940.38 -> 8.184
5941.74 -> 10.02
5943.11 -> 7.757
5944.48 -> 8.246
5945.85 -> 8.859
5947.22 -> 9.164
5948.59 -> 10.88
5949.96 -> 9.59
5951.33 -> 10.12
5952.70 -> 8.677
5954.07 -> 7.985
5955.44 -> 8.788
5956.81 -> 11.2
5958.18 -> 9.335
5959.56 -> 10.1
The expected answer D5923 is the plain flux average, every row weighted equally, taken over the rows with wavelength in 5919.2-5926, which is 9.97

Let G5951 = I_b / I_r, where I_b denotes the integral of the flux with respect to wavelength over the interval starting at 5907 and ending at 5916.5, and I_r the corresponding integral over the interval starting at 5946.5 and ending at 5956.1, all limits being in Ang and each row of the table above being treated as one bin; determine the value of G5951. 1.1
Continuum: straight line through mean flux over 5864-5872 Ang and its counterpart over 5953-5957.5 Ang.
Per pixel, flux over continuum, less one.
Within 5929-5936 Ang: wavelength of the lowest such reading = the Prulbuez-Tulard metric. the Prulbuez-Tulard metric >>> 5929.44 Ang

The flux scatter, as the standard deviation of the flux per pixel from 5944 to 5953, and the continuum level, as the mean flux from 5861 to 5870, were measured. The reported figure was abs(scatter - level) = 8.8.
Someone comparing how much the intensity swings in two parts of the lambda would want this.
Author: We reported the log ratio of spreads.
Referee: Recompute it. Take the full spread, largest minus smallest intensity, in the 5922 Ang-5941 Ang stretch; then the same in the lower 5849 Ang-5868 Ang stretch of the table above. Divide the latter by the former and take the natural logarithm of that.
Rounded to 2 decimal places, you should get -0.32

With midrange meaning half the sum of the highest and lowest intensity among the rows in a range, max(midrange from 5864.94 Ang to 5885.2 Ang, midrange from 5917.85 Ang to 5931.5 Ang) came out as 10.1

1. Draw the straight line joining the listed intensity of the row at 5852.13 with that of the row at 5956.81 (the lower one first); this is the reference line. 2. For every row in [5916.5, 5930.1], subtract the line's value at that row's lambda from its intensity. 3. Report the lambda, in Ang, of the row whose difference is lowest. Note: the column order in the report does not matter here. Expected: 5929.44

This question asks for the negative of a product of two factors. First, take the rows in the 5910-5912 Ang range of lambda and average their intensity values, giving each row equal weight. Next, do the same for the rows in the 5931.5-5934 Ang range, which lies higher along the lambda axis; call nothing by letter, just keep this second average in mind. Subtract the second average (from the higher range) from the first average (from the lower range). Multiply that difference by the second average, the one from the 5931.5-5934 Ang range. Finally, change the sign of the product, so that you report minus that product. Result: 7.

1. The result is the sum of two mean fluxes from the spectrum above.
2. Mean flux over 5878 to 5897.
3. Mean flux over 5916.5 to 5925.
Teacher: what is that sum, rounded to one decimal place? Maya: 18.9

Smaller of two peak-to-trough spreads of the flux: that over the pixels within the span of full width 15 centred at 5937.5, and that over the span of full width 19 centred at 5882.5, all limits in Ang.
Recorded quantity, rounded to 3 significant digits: 3.60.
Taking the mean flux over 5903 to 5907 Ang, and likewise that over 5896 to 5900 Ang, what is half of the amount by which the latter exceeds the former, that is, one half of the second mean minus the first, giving 0.3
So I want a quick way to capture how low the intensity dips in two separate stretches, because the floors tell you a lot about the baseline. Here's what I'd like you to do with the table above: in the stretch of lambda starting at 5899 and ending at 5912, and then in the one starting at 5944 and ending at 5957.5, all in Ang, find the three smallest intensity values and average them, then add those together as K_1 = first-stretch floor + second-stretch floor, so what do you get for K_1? 16.2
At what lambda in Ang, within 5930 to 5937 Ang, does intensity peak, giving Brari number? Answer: 5932.17 Ang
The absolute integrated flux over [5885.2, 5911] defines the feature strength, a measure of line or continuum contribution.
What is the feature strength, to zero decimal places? 217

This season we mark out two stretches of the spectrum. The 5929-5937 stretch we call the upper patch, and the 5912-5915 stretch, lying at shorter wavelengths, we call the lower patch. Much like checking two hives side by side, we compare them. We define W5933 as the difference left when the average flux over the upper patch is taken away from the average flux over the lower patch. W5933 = 0.0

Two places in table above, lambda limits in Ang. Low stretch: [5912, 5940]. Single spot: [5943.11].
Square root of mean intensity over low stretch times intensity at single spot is 8.8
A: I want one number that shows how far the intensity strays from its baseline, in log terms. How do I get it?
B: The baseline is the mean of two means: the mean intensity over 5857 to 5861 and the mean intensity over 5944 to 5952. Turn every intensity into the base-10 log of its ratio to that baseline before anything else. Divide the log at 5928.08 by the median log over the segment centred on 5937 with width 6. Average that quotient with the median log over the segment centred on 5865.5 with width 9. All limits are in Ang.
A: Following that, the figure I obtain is 1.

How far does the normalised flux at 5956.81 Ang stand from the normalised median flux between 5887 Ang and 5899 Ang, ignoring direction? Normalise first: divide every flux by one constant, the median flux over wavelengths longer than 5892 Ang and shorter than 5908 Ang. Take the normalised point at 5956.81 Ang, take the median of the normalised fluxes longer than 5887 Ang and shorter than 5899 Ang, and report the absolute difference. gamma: 0.37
